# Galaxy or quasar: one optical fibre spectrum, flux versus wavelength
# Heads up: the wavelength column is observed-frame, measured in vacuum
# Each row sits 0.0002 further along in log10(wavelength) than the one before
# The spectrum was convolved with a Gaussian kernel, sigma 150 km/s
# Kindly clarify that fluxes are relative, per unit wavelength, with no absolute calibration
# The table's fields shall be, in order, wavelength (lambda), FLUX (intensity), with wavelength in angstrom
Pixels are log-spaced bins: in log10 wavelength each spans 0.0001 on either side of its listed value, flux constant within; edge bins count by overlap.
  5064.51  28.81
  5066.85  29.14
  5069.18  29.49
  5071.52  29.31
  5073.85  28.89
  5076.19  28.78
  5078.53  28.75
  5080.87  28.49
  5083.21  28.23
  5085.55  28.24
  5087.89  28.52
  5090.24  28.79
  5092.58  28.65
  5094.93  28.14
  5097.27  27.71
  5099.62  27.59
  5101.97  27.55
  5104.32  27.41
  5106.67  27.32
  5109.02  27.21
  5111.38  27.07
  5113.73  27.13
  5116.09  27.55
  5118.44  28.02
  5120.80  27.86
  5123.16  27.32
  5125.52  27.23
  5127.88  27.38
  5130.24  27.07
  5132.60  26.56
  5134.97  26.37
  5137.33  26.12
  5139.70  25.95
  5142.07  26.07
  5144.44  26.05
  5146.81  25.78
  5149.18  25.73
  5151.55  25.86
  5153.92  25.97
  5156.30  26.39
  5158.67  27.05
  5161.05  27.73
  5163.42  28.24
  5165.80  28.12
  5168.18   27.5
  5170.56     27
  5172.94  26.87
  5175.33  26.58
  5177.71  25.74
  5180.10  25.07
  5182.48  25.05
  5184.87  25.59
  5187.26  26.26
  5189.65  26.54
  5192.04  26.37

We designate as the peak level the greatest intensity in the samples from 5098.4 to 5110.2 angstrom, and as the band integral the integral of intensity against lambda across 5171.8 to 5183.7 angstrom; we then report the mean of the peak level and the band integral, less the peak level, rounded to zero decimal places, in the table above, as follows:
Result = 140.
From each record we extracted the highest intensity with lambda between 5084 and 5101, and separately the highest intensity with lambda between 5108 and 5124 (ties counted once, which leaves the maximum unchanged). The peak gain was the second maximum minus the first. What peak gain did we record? -0.8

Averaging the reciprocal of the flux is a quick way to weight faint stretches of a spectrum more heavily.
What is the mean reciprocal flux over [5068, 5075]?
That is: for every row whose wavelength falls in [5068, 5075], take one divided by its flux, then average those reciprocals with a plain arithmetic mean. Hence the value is 0.0342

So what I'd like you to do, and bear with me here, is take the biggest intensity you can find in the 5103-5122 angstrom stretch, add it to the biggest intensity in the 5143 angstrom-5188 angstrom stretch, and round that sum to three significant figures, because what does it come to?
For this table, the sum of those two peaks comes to 56.3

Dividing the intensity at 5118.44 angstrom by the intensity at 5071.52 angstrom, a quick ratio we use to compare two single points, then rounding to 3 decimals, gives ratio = 0.956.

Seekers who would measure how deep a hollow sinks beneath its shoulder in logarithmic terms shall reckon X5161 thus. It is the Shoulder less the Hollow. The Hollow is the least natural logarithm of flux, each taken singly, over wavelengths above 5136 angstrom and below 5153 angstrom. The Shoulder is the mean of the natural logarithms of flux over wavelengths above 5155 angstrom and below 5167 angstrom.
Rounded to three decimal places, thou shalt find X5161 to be 0.066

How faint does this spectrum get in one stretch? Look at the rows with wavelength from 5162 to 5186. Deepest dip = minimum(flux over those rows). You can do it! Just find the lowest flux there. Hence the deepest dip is 25.05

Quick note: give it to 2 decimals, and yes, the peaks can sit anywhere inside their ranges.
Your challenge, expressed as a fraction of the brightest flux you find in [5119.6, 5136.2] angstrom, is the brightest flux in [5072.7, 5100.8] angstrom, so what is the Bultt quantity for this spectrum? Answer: 1.04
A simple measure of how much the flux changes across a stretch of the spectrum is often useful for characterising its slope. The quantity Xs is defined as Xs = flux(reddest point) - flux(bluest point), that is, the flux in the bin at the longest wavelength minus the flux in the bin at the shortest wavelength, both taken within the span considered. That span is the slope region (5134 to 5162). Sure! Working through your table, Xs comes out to 1.4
